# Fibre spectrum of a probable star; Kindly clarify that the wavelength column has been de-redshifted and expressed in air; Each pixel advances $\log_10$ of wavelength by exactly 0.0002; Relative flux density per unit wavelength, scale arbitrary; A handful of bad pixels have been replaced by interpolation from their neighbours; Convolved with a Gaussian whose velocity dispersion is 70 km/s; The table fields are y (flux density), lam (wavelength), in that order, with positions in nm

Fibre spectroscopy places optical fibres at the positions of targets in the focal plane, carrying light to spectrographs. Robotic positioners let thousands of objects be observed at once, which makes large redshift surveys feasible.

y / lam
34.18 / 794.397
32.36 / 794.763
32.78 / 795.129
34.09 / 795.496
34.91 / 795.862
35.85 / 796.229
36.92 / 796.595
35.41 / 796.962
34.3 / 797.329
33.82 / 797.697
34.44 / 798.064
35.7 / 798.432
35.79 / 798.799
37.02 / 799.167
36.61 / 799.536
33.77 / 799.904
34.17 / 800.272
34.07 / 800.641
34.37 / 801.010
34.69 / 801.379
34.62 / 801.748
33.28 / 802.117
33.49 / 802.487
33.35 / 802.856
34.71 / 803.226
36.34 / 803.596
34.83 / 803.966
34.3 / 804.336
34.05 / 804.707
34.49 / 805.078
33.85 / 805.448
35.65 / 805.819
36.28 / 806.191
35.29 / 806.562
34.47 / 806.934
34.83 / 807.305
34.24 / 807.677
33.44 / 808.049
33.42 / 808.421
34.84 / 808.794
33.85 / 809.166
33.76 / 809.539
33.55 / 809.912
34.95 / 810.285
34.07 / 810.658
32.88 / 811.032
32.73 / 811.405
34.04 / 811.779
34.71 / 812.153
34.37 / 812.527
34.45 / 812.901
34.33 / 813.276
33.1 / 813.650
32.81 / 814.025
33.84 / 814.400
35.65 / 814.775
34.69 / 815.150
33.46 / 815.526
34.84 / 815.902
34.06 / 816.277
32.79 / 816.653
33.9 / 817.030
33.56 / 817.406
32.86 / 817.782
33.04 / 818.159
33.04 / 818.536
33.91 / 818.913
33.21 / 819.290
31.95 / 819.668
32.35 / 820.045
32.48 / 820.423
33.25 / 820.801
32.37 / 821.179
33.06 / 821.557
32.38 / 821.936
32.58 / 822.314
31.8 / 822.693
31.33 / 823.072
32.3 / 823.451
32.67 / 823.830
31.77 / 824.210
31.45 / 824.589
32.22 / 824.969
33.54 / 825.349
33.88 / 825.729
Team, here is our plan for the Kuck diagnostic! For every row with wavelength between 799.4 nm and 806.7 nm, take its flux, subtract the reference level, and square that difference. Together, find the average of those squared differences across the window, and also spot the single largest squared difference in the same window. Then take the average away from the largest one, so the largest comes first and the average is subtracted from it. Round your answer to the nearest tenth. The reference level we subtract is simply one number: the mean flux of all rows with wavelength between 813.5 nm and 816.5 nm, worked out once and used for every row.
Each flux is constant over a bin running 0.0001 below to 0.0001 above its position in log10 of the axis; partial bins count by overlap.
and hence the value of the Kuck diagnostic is 5.3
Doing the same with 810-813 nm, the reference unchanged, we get 1.2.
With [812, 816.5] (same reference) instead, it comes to 1.9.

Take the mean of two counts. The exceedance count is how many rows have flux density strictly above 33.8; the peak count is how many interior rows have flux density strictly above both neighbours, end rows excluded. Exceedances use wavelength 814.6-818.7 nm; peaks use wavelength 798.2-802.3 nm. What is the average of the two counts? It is 4.0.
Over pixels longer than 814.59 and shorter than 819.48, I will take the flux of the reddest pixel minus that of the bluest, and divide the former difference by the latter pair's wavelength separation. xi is -0.54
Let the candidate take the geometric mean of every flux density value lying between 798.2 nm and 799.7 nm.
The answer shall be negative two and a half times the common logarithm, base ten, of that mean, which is -3.90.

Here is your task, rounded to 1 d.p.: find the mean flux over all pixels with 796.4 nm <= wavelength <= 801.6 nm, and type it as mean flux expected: 35.1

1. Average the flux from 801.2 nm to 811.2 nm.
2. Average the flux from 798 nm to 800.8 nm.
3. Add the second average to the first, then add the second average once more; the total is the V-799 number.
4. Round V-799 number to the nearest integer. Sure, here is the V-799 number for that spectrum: 105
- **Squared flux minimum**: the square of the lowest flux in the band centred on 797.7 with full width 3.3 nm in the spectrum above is 1144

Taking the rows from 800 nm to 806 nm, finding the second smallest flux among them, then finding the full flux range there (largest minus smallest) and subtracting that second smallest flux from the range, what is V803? -30.3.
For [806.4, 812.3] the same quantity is -30.3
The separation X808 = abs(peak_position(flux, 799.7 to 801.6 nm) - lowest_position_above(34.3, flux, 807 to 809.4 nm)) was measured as 5.93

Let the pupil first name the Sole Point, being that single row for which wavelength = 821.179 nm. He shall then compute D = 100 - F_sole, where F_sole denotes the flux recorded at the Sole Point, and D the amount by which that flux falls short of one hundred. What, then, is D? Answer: 67.6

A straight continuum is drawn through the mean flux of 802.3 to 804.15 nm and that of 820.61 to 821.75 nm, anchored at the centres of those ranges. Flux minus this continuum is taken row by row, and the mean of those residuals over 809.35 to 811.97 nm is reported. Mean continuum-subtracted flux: -0.1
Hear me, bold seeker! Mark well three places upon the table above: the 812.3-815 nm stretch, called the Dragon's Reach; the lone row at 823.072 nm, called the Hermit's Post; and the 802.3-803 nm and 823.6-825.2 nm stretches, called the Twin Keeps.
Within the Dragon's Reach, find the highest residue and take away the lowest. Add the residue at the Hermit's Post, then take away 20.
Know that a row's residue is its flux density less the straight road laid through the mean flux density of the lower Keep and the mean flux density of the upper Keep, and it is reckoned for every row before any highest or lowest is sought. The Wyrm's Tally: -17.9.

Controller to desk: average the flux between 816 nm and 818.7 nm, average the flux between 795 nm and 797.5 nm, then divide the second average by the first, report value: 1.05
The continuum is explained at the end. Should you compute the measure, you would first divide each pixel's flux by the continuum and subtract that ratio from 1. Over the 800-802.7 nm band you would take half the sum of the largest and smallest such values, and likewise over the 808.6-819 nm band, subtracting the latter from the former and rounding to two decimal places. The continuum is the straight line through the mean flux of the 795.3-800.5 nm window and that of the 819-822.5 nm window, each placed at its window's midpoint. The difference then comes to 0.04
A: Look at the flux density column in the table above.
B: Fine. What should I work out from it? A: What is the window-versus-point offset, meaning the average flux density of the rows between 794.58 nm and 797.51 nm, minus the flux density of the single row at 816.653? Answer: 1.8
